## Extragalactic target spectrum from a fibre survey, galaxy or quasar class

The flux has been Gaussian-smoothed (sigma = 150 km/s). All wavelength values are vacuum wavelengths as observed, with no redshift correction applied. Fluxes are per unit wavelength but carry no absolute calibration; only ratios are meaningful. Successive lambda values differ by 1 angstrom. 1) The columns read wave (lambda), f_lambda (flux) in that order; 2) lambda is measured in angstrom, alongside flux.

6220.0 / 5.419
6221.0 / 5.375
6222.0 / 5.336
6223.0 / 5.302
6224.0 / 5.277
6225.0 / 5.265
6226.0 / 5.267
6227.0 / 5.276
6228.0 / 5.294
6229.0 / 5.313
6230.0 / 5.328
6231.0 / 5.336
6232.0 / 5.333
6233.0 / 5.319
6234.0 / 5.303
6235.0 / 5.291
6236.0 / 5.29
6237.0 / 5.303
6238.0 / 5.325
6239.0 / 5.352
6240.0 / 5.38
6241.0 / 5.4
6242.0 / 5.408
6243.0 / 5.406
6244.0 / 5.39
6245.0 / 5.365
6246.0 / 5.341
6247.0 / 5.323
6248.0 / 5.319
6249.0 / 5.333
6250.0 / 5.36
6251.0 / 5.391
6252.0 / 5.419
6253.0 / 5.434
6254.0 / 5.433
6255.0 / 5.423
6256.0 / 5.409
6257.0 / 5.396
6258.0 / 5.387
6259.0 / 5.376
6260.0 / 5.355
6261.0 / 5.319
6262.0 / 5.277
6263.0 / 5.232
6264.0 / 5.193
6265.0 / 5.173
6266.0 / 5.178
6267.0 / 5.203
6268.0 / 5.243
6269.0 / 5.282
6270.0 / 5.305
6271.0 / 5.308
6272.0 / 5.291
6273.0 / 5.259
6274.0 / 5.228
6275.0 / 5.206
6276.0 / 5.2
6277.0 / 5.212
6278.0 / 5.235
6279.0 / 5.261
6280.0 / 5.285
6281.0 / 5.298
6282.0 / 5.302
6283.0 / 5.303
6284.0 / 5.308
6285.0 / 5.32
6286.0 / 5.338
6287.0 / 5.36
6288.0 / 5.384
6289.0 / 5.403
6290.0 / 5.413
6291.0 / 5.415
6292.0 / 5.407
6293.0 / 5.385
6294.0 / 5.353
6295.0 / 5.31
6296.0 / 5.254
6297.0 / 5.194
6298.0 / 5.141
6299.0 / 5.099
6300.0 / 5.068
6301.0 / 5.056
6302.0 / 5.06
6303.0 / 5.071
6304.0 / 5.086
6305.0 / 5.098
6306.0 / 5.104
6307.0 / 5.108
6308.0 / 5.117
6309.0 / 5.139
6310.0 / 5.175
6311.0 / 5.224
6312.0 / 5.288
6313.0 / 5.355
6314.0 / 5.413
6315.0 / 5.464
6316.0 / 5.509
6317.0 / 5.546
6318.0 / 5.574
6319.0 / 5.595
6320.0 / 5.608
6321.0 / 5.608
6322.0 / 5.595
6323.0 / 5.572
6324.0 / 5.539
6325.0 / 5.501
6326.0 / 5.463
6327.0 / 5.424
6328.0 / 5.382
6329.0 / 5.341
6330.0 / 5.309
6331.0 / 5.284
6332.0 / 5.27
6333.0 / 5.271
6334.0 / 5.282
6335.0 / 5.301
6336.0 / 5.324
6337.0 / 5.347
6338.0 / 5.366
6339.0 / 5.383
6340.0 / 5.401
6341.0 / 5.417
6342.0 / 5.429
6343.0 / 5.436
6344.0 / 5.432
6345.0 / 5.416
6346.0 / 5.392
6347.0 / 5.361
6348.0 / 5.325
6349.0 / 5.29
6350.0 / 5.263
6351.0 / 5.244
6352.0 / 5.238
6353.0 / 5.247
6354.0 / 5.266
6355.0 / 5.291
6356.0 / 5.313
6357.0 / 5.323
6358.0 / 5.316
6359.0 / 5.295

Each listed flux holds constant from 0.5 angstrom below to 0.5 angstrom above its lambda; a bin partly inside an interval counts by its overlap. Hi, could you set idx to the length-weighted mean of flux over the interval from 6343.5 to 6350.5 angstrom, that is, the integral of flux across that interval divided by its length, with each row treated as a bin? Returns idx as 5.35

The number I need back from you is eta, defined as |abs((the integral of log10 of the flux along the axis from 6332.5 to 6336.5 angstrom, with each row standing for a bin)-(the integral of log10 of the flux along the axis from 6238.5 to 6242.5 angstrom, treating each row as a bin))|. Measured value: 0.03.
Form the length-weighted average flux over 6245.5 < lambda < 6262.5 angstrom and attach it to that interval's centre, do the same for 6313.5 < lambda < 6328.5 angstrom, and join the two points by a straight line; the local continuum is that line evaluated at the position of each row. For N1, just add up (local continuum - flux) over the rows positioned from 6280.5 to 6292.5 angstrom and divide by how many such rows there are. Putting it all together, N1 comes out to 0.09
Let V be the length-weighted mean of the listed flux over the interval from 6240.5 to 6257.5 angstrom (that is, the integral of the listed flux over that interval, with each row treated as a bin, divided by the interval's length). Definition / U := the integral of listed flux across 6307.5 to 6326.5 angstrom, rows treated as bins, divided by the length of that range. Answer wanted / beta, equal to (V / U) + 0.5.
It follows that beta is 1.49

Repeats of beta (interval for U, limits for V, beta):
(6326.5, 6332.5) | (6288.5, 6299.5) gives 1.49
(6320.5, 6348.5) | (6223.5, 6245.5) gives 1.49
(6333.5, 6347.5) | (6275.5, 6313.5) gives 1.47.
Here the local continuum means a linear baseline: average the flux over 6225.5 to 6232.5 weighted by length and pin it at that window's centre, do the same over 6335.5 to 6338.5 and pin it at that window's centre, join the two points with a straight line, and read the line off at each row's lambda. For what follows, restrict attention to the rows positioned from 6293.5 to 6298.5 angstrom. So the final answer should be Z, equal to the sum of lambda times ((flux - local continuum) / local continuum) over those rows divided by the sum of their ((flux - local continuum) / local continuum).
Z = 6297.4 angstrom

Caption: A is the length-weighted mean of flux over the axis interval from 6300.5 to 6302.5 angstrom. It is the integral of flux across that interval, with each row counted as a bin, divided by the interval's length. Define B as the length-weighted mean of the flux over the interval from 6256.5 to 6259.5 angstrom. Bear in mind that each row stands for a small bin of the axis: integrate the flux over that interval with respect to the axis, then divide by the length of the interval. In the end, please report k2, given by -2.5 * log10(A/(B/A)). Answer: -1.69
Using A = 5.06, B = 5.39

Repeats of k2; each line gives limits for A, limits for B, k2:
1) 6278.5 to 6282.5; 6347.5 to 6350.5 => -1.81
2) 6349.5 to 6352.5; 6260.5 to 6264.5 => -1.80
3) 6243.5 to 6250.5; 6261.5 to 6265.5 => -1.85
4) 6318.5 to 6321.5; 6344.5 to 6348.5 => -1.92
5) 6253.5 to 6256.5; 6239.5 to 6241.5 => -1.84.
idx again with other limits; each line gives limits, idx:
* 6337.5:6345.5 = 5.41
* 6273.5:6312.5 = 5.24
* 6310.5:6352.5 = 5.40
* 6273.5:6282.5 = 5.25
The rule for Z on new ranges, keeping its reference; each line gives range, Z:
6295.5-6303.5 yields 6300.2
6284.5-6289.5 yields 6288.2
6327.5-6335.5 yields 6333.1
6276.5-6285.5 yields 6279.2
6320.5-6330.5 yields 6323.3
